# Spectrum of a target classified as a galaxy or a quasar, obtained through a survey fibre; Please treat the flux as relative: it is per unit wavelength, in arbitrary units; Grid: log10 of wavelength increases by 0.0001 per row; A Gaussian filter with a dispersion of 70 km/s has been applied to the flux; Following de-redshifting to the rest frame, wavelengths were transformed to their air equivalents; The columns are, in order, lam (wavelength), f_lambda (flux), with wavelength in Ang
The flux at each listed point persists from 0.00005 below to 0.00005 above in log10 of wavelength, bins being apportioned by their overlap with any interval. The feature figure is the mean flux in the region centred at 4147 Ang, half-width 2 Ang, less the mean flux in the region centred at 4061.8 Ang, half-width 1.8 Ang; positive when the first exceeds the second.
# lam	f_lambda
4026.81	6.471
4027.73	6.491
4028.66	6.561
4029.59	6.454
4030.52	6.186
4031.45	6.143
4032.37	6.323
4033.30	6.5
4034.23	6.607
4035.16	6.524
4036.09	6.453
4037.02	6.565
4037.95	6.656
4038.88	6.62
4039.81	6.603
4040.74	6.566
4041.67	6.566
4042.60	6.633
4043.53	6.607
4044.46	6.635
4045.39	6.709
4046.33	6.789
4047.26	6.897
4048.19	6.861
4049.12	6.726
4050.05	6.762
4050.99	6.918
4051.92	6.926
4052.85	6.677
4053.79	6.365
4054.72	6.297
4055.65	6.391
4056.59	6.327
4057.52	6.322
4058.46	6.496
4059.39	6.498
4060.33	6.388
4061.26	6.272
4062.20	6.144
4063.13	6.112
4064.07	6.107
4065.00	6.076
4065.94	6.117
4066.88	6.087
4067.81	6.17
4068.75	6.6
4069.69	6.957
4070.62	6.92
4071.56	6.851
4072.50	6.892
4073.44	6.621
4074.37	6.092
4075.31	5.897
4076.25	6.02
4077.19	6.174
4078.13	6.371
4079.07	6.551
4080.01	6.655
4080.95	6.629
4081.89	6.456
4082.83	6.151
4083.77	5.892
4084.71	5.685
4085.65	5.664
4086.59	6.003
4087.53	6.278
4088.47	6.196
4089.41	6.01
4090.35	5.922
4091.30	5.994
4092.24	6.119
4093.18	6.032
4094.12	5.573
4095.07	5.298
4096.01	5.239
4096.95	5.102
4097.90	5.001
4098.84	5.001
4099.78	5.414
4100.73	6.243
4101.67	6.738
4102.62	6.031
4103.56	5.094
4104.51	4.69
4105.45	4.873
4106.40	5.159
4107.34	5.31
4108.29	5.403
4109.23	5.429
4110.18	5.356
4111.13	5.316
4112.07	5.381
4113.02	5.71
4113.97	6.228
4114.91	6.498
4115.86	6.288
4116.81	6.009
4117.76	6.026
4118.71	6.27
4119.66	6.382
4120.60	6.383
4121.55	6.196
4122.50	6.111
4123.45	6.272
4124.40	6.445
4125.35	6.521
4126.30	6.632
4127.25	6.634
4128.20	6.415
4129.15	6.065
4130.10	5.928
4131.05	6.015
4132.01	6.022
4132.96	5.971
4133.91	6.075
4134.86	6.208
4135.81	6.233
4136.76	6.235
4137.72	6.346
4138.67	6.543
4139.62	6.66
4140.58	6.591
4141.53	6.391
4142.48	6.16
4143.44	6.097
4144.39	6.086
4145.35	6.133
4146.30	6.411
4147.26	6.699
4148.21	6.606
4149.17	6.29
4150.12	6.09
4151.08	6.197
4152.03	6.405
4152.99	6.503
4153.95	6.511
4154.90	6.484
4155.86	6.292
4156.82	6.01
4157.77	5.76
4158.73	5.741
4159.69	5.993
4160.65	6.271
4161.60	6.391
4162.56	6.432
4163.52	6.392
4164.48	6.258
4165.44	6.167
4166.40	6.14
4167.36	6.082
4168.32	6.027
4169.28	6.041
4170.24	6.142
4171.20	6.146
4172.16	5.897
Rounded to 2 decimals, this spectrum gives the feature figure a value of 0.23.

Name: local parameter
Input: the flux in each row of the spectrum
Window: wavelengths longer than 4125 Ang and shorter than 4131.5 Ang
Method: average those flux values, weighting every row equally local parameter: 6.32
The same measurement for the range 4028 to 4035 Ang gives 6.40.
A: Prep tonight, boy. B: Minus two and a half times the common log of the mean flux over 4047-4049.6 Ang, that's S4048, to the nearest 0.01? -2.09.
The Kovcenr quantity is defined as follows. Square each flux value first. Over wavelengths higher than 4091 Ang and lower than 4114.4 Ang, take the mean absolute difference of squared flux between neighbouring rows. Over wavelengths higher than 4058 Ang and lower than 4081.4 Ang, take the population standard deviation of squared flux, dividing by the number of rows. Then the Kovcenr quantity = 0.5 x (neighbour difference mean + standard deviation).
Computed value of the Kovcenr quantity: 3.6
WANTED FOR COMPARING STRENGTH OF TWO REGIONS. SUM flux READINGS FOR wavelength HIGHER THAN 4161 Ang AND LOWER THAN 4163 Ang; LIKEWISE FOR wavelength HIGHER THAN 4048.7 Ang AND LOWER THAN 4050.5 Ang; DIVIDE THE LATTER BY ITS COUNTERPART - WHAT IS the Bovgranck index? 1.05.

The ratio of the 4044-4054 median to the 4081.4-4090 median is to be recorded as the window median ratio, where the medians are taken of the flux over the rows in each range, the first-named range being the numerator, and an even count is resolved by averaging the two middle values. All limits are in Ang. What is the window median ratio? 1.13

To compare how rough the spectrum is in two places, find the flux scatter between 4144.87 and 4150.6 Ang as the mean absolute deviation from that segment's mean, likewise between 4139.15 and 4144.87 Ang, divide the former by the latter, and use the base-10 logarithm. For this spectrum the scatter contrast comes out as -0.03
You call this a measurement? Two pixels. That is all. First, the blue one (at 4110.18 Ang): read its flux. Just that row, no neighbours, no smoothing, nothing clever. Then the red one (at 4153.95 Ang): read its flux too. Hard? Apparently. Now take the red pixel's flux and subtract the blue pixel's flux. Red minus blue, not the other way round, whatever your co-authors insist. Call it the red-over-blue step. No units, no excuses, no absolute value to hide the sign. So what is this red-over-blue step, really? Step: 1.2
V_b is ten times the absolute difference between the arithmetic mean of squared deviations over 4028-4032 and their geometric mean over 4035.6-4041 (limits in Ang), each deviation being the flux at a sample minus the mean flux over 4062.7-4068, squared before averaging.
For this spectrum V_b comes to 1.3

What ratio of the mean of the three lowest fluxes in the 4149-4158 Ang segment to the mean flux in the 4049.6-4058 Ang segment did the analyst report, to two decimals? 0.91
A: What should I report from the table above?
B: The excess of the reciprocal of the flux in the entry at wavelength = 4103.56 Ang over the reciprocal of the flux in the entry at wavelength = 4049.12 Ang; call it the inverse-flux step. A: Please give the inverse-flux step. 0.048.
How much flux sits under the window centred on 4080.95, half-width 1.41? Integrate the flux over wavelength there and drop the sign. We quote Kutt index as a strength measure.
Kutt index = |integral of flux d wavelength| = 18.5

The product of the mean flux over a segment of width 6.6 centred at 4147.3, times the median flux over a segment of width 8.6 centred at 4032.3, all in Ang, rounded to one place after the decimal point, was 40.9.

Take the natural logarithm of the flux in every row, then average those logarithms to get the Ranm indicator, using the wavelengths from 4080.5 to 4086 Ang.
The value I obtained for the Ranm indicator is 1.80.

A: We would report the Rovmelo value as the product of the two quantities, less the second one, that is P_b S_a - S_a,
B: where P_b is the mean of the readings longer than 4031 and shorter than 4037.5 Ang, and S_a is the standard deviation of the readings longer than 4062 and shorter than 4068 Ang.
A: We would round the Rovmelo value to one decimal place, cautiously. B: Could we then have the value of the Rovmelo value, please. 0.2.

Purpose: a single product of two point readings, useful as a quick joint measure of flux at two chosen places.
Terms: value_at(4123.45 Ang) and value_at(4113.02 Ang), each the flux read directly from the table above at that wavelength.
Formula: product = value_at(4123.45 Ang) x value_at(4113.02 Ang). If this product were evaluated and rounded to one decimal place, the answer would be 35.8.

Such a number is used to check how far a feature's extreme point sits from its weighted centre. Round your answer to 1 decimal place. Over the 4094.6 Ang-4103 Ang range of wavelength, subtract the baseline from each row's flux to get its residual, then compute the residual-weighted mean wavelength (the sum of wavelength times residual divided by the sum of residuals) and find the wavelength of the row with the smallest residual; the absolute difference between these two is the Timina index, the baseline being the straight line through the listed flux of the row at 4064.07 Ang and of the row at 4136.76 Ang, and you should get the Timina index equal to 1.7 Ang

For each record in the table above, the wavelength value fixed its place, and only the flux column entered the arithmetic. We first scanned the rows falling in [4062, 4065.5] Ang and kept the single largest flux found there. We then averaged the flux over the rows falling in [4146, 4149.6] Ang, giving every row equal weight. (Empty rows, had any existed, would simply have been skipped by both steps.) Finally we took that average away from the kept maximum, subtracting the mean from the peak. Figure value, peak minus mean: -0.36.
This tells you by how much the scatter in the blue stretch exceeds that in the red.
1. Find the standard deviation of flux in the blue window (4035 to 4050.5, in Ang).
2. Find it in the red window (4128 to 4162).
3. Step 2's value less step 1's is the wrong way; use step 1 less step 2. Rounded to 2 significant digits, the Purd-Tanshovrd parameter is -0.13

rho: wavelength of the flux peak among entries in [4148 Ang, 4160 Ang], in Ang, 4148.21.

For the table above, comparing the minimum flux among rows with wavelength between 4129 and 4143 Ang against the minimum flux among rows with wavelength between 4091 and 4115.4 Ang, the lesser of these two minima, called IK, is 4.7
